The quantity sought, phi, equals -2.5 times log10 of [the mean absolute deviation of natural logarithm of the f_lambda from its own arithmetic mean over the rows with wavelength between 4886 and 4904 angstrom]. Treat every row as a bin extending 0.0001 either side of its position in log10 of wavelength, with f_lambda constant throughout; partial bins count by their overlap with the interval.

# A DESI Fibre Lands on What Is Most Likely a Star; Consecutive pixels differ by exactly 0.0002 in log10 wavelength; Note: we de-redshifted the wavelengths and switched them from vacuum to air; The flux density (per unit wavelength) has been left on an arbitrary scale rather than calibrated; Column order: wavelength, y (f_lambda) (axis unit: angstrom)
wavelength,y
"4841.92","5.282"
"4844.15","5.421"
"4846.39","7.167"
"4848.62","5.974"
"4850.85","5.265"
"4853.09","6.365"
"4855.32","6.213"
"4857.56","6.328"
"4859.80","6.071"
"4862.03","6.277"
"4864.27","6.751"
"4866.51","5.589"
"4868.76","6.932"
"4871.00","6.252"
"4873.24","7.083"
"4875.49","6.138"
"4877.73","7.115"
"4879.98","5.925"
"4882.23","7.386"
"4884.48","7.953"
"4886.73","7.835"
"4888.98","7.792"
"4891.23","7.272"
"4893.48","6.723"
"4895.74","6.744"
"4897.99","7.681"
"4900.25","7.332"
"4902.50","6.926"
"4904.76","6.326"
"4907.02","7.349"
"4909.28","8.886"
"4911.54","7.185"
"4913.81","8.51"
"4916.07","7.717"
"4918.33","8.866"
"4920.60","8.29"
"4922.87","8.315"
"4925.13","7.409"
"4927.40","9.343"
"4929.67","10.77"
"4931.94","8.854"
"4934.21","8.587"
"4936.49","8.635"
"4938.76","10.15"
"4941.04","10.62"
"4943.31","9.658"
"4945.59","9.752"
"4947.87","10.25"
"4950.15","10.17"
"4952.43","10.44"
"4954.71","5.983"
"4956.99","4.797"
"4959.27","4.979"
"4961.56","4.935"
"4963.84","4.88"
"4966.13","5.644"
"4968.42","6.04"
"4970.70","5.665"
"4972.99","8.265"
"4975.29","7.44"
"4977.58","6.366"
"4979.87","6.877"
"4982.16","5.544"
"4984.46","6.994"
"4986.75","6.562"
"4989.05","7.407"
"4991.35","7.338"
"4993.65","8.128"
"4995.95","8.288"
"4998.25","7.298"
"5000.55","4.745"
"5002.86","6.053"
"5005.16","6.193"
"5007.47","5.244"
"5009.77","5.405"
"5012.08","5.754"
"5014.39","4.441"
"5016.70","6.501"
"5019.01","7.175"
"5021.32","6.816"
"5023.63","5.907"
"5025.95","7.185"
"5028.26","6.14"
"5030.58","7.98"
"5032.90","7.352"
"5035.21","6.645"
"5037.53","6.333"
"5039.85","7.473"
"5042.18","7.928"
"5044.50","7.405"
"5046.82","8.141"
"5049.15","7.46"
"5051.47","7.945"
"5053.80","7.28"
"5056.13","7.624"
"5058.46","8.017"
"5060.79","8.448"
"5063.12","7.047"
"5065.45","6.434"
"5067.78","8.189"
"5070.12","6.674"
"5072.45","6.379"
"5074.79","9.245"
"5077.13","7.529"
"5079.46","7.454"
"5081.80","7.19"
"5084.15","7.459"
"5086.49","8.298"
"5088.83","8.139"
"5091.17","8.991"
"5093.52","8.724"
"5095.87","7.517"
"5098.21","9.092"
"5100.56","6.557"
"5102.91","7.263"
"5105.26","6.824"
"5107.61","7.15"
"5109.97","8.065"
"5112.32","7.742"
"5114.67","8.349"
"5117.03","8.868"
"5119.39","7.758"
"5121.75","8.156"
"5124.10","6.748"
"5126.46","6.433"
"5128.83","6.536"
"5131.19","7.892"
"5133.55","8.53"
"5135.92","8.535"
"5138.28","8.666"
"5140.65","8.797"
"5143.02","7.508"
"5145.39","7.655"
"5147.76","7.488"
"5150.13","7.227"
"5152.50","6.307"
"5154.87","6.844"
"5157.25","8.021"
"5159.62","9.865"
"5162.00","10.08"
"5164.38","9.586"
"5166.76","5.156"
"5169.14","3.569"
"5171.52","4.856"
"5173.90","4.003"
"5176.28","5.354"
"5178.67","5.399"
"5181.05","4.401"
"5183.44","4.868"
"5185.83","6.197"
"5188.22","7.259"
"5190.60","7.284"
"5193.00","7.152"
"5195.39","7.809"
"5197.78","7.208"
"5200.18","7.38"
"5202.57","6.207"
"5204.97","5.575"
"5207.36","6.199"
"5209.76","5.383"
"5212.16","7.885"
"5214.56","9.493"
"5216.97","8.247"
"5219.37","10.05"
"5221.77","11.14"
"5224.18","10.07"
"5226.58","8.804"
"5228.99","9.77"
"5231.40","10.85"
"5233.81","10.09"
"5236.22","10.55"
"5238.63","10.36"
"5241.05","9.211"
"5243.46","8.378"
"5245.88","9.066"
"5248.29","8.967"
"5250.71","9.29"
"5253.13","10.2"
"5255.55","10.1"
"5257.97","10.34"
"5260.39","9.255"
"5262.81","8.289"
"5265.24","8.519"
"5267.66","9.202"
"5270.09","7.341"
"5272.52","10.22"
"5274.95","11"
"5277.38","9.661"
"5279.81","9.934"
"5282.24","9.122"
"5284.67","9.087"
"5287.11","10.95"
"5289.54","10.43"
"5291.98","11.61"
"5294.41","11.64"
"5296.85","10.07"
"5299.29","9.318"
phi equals 3.2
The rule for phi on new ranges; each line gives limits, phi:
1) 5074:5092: 2.8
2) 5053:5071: 2.7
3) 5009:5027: 2.2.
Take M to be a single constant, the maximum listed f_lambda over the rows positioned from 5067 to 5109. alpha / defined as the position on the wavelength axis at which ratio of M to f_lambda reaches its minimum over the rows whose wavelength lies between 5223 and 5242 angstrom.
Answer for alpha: 5231.40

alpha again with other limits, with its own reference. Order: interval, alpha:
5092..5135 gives 5098.21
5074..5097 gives 5074.79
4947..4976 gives 4952.43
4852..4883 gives 4882.23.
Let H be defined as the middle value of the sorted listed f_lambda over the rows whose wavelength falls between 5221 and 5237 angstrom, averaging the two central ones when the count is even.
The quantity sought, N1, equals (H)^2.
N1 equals 102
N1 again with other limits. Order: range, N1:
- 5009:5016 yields 29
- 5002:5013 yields 33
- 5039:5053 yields 59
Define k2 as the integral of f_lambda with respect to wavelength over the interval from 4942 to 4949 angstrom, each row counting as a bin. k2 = 69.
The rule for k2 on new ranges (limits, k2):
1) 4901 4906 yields 34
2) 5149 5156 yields 48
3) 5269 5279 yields 96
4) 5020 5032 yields 82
